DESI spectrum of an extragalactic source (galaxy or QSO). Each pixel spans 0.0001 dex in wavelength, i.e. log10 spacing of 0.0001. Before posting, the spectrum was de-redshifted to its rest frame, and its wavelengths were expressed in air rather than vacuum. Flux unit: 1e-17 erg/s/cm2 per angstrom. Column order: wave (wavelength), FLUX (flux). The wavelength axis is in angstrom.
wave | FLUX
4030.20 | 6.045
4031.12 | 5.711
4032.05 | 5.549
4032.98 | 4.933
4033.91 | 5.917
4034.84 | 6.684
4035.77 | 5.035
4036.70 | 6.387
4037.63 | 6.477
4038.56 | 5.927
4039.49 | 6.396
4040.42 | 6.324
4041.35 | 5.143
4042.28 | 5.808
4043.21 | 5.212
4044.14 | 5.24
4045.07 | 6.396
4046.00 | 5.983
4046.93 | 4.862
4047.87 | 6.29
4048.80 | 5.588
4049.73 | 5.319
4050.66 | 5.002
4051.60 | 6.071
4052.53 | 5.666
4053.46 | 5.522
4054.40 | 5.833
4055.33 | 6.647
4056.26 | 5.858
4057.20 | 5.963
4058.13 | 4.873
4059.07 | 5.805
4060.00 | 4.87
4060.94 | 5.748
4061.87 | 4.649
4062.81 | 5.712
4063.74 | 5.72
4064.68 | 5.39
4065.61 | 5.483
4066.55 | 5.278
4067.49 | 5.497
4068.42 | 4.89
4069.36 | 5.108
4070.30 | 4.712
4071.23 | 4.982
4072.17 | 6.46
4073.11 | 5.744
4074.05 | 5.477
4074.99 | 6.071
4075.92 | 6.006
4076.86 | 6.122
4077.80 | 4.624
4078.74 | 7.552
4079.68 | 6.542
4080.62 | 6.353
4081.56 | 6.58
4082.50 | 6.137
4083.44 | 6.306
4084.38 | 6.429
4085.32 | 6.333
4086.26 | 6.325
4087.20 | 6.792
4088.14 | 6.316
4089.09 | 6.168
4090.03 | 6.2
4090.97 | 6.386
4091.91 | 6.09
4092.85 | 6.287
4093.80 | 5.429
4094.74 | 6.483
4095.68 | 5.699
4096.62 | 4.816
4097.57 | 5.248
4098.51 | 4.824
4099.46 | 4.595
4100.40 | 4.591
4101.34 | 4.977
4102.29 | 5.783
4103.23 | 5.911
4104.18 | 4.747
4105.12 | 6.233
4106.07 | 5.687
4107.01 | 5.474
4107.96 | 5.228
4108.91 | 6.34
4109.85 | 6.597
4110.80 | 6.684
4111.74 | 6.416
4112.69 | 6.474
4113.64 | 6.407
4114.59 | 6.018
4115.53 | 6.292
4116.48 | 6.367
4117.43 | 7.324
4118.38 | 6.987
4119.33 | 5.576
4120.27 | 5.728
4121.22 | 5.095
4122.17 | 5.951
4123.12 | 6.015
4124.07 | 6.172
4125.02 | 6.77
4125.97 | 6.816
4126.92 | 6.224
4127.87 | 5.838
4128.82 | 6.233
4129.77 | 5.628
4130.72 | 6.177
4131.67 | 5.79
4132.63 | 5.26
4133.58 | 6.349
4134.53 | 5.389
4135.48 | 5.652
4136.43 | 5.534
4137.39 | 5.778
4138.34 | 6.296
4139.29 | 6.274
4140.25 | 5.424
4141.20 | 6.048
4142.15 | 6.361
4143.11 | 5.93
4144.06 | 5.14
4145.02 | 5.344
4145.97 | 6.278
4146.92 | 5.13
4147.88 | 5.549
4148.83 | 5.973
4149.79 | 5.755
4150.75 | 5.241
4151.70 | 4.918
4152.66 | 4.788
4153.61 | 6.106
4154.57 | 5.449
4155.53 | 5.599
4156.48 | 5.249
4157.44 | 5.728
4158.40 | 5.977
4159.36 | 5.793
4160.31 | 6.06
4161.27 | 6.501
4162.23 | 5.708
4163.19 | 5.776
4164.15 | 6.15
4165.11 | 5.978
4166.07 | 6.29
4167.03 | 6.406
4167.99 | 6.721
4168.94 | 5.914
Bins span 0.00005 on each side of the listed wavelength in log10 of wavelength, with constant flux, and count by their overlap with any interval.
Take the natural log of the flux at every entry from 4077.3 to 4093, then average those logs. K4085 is 1.84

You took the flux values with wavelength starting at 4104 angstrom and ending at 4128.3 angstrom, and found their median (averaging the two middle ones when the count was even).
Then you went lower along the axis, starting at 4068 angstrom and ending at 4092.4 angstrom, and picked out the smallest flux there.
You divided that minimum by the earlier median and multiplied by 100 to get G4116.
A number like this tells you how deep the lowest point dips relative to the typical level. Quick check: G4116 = 74.2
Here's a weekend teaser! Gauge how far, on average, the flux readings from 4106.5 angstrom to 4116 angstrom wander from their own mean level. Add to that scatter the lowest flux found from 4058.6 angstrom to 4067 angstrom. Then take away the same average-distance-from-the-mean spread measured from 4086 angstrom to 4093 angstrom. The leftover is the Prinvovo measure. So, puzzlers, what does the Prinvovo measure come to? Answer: 4.89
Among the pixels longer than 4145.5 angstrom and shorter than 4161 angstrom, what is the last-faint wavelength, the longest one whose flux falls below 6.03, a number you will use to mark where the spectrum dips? 4159.36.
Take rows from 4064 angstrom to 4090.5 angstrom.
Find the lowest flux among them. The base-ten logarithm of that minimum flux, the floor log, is 0.67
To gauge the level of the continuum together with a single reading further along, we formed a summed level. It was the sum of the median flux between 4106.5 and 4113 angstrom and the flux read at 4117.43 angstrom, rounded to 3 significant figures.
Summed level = 13.7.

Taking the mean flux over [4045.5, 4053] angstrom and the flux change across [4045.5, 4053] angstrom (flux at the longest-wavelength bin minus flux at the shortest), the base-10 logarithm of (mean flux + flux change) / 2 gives 0.42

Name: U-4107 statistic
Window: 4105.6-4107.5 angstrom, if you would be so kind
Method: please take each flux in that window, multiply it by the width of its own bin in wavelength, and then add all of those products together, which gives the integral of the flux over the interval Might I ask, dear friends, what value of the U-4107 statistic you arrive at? 10.6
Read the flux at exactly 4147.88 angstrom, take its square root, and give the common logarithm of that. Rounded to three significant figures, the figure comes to 0.372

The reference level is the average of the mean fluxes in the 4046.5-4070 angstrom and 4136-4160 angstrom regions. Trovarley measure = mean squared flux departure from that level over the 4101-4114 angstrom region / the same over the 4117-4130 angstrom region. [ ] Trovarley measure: 0.69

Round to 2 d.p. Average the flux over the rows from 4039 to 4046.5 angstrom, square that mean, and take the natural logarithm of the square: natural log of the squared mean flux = 3.52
